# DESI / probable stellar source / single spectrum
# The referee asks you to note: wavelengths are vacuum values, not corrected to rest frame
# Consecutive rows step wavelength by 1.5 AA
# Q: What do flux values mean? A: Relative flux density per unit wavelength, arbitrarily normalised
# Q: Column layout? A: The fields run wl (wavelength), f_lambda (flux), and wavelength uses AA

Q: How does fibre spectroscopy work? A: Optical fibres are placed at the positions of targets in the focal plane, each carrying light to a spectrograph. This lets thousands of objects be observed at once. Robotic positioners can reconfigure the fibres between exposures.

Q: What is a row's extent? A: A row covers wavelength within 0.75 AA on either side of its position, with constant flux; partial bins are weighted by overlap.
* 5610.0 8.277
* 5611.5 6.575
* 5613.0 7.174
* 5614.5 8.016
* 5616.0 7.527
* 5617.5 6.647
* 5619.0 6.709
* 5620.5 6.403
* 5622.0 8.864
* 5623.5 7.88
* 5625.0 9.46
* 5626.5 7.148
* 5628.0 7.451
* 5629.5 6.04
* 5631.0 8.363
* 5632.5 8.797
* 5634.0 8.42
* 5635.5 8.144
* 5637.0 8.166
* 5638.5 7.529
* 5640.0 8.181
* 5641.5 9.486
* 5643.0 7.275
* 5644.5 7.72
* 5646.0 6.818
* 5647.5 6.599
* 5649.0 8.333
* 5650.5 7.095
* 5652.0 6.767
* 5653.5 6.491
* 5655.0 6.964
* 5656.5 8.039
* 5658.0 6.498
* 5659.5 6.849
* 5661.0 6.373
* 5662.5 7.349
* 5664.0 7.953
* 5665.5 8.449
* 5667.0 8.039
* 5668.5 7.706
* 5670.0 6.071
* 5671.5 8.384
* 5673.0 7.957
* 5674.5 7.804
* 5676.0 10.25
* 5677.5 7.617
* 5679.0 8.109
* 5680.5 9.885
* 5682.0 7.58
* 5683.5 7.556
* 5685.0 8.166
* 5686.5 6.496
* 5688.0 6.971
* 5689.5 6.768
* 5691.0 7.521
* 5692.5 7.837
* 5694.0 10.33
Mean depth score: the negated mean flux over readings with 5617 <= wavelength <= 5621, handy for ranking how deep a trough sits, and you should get -6.6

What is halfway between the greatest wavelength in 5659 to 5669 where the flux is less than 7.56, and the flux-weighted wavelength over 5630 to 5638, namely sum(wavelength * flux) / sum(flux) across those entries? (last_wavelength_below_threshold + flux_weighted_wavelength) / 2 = 5648.2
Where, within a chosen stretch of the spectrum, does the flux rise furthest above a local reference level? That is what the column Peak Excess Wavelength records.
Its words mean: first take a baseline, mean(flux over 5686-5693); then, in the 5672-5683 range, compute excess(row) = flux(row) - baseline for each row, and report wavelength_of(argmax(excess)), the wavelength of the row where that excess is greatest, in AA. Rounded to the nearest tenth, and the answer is 5676.0 AA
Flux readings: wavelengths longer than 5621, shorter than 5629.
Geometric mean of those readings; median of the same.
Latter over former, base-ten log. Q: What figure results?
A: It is -0.013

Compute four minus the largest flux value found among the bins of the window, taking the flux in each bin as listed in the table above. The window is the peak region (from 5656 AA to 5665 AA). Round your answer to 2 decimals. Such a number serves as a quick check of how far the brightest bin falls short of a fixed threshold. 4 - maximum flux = -4.04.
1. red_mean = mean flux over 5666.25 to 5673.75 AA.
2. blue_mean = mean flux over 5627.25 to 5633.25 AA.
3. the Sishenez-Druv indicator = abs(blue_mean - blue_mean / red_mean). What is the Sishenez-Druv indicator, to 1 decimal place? 6.7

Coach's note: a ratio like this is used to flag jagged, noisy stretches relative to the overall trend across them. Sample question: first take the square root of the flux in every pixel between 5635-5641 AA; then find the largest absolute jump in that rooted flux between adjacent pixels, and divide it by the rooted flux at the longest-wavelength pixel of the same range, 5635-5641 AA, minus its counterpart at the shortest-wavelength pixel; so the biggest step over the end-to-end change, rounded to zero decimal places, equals 18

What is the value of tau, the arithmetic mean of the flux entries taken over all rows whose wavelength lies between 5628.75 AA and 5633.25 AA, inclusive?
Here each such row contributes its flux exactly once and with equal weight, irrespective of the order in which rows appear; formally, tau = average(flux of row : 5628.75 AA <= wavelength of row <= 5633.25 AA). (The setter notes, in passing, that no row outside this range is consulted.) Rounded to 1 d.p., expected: 7.7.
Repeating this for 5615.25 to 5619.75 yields 7.0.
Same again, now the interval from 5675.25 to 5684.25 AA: 8.5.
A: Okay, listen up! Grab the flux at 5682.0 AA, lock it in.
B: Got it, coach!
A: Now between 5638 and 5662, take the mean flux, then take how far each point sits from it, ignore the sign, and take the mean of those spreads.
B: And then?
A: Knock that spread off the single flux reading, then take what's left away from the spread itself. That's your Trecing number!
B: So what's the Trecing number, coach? -6.2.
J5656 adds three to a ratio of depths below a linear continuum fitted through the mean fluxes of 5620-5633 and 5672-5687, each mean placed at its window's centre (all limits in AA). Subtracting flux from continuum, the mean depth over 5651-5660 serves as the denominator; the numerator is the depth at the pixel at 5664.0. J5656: 3.1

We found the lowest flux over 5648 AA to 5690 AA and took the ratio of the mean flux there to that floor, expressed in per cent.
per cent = 125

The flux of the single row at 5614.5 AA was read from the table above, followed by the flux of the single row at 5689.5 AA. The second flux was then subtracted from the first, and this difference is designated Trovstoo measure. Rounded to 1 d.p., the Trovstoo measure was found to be 1.2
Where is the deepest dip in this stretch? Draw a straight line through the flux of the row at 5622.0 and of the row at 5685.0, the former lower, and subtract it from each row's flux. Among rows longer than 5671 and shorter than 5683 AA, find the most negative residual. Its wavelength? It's 5677.5 AA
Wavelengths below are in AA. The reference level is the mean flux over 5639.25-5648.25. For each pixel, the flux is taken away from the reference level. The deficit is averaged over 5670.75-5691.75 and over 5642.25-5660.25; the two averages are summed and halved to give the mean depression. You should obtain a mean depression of 0.15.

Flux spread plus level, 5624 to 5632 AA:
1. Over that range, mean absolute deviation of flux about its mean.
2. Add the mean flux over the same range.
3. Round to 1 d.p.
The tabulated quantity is 8.7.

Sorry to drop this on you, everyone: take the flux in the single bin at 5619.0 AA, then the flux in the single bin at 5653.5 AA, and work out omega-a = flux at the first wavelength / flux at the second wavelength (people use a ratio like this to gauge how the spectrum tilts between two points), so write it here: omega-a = 1.03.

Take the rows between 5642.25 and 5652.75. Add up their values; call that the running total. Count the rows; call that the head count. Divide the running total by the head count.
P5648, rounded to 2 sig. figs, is 7.2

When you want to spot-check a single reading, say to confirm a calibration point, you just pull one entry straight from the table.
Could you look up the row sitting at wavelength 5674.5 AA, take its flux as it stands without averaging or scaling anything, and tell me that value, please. 7.804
